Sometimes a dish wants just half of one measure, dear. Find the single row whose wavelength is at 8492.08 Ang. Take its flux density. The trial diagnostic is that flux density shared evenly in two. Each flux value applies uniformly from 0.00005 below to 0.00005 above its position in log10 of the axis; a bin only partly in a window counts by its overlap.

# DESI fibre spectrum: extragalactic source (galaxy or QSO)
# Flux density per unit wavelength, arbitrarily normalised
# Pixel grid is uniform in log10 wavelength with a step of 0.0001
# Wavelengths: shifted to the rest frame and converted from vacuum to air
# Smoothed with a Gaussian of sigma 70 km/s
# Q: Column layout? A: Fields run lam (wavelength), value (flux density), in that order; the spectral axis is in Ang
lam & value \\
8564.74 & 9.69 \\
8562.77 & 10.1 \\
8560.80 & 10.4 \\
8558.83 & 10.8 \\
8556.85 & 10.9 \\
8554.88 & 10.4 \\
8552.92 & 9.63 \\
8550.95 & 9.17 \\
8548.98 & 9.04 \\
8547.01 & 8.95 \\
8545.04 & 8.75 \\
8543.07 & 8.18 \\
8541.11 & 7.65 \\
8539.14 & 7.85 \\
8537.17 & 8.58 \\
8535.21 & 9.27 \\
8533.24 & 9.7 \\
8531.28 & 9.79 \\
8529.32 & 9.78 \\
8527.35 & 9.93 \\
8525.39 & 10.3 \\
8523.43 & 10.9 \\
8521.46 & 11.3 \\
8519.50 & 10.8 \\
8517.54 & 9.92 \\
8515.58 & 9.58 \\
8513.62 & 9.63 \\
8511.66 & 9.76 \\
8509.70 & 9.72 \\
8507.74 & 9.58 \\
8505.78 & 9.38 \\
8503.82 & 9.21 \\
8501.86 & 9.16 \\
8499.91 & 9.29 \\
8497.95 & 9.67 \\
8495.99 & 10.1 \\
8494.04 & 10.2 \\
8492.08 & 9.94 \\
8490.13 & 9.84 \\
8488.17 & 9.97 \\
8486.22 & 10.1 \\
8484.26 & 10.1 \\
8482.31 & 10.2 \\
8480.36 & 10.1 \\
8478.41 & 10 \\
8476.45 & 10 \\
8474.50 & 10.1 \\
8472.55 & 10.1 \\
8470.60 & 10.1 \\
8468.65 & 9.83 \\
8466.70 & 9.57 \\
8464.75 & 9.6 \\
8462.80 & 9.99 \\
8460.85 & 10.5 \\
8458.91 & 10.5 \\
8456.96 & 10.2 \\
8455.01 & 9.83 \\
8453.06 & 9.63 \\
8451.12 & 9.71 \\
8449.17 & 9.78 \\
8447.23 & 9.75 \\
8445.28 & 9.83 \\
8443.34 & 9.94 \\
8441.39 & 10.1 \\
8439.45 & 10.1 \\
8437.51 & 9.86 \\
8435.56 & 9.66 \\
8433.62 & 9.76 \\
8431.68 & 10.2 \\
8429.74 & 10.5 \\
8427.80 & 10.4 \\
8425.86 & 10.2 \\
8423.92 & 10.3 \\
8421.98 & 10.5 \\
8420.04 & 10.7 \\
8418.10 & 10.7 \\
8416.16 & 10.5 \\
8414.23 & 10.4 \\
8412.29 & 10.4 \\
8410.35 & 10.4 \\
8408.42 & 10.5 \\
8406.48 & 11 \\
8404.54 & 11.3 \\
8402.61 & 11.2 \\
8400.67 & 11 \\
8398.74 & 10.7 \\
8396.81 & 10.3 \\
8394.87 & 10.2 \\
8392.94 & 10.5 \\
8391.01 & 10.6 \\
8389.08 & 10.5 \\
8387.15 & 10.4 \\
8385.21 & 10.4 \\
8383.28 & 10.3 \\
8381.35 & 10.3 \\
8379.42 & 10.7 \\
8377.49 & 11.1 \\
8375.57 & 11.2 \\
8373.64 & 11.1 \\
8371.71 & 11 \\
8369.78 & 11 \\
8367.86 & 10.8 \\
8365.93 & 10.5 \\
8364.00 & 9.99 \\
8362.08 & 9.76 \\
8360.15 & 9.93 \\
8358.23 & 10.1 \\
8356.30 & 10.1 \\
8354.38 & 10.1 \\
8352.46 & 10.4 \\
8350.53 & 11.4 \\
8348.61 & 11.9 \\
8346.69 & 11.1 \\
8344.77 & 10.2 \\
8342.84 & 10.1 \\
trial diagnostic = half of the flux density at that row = 4.97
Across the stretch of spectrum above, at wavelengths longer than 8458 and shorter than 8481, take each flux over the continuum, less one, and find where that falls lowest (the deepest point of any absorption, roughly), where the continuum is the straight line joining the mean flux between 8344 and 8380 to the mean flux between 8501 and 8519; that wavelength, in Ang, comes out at 8466.70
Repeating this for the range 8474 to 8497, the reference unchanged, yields 8490.13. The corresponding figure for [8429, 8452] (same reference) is 8435.56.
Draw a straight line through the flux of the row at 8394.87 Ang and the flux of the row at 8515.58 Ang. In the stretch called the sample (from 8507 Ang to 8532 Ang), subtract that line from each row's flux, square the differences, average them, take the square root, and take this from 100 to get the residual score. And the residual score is 99.2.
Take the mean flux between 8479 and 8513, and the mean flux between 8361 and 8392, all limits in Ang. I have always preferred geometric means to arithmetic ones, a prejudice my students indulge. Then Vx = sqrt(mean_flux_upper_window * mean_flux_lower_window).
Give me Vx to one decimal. 10.2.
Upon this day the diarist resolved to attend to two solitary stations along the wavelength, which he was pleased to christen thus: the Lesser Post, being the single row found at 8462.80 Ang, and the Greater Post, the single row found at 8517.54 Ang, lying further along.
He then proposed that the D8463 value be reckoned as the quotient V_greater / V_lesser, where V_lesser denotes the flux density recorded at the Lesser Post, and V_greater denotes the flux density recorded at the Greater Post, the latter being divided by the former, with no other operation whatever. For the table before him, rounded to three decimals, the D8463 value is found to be 0.993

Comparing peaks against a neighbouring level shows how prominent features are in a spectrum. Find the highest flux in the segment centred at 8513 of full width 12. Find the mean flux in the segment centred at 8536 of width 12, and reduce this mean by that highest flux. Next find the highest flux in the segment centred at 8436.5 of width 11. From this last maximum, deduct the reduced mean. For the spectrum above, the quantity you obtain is 11.3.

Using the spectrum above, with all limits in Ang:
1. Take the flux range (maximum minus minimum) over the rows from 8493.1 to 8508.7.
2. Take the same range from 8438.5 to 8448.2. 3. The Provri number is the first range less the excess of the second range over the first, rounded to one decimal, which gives 1.7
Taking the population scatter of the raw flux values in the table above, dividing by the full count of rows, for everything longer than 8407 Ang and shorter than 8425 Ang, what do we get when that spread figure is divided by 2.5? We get 0.051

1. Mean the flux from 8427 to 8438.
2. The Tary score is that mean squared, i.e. 101.3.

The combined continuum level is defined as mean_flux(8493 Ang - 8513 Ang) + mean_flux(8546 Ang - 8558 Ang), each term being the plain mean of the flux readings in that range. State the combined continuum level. 19.3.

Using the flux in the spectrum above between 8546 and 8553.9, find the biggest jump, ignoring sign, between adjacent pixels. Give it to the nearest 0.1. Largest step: 0.5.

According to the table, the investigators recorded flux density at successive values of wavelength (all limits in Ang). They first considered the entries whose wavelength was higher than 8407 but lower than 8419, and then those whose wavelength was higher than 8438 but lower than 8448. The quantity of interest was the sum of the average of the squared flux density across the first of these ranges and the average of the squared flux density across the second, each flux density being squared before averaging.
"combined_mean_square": 209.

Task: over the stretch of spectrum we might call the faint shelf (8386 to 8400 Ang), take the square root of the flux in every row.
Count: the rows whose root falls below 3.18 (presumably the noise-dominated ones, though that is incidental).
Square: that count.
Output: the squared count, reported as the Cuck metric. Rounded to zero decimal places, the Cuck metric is 0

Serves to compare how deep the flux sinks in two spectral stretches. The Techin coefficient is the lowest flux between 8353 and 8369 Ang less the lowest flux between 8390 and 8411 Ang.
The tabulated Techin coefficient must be -0.4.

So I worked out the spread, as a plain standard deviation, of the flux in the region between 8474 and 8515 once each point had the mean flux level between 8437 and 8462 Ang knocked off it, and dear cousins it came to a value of 0.3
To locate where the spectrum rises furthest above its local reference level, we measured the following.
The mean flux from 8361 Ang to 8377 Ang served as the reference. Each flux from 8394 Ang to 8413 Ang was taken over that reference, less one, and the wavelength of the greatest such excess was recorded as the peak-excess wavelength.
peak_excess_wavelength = 8404.54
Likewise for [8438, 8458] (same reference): 8456.96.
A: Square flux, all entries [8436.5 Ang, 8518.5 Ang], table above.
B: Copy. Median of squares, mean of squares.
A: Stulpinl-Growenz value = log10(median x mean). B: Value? 3.98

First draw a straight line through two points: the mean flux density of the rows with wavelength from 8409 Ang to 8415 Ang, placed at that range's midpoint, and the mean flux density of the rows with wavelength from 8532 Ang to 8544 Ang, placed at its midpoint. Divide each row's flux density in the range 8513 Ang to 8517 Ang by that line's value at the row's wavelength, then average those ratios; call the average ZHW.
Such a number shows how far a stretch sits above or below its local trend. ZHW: 1.08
